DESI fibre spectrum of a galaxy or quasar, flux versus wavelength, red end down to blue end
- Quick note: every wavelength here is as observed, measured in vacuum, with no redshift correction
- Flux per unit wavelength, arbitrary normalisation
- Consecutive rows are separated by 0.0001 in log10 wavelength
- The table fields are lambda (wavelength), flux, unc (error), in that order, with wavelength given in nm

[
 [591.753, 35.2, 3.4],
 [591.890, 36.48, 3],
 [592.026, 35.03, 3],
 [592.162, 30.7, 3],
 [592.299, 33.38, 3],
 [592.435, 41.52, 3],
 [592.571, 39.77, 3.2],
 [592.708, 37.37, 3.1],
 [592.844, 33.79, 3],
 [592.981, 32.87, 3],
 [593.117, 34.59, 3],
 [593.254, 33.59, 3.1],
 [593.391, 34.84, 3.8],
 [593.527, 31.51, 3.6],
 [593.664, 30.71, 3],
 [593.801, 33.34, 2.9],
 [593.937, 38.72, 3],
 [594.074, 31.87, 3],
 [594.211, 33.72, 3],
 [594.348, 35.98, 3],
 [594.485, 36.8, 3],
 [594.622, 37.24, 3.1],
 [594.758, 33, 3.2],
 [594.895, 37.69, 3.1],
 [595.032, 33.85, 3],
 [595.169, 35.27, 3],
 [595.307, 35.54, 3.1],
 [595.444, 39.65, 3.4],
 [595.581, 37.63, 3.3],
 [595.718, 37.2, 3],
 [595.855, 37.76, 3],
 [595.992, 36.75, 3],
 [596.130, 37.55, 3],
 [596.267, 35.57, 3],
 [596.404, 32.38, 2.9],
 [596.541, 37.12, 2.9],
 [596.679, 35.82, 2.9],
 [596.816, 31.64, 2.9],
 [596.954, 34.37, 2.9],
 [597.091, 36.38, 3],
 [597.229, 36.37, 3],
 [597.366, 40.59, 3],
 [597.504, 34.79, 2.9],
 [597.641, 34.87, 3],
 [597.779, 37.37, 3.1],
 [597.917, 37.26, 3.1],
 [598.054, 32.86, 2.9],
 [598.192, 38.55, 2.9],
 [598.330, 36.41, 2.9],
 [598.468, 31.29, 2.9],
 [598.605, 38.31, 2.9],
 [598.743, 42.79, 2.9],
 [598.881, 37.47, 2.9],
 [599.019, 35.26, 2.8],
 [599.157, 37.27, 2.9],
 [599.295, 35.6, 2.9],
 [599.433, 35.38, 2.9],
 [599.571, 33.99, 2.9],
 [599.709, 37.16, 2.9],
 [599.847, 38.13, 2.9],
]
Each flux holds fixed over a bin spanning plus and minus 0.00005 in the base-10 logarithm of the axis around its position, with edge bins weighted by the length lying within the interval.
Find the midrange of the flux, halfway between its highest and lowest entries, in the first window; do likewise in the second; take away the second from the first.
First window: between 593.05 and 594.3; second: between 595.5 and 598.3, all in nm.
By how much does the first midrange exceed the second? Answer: -1.4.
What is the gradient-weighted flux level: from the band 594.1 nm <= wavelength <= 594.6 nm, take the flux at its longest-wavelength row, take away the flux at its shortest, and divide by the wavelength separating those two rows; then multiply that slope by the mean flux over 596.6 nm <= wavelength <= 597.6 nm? 401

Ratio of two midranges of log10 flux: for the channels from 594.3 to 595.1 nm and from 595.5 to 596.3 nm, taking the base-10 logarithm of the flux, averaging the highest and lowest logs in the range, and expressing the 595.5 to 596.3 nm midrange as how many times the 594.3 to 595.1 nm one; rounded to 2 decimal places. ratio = 1.01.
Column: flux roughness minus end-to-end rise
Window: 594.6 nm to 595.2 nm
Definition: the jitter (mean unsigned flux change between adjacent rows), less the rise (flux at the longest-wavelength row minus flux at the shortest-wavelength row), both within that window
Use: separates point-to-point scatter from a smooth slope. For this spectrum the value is 6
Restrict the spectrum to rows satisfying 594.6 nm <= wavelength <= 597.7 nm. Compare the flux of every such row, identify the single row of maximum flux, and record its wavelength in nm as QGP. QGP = 597.366 nm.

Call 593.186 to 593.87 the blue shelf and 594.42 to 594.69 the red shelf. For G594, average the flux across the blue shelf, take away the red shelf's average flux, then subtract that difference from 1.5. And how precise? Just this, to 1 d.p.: 5.7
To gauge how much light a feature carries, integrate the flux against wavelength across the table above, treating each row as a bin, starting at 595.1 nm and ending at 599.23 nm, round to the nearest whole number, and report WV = 150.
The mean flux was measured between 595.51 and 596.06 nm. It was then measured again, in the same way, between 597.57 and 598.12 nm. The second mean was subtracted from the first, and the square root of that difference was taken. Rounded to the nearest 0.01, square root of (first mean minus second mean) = 1.32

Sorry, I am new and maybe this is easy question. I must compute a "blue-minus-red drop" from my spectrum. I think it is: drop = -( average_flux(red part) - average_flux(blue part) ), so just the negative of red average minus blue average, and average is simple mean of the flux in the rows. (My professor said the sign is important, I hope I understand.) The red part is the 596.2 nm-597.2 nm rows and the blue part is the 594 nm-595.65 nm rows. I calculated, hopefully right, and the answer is 0.9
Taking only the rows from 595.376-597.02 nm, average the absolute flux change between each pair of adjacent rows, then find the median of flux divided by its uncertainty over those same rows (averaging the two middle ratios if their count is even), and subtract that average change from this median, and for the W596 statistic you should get 10.0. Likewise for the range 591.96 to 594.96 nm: 8.5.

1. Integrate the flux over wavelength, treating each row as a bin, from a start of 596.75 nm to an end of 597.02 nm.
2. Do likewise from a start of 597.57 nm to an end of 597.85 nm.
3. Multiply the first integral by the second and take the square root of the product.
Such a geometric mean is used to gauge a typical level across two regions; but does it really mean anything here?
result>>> 9.5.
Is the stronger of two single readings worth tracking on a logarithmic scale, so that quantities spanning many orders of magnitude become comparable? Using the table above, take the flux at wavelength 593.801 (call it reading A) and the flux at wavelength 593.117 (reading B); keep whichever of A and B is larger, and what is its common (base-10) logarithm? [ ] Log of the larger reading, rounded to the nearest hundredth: 1.54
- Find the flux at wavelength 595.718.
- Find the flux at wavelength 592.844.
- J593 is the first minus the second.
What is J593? 3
